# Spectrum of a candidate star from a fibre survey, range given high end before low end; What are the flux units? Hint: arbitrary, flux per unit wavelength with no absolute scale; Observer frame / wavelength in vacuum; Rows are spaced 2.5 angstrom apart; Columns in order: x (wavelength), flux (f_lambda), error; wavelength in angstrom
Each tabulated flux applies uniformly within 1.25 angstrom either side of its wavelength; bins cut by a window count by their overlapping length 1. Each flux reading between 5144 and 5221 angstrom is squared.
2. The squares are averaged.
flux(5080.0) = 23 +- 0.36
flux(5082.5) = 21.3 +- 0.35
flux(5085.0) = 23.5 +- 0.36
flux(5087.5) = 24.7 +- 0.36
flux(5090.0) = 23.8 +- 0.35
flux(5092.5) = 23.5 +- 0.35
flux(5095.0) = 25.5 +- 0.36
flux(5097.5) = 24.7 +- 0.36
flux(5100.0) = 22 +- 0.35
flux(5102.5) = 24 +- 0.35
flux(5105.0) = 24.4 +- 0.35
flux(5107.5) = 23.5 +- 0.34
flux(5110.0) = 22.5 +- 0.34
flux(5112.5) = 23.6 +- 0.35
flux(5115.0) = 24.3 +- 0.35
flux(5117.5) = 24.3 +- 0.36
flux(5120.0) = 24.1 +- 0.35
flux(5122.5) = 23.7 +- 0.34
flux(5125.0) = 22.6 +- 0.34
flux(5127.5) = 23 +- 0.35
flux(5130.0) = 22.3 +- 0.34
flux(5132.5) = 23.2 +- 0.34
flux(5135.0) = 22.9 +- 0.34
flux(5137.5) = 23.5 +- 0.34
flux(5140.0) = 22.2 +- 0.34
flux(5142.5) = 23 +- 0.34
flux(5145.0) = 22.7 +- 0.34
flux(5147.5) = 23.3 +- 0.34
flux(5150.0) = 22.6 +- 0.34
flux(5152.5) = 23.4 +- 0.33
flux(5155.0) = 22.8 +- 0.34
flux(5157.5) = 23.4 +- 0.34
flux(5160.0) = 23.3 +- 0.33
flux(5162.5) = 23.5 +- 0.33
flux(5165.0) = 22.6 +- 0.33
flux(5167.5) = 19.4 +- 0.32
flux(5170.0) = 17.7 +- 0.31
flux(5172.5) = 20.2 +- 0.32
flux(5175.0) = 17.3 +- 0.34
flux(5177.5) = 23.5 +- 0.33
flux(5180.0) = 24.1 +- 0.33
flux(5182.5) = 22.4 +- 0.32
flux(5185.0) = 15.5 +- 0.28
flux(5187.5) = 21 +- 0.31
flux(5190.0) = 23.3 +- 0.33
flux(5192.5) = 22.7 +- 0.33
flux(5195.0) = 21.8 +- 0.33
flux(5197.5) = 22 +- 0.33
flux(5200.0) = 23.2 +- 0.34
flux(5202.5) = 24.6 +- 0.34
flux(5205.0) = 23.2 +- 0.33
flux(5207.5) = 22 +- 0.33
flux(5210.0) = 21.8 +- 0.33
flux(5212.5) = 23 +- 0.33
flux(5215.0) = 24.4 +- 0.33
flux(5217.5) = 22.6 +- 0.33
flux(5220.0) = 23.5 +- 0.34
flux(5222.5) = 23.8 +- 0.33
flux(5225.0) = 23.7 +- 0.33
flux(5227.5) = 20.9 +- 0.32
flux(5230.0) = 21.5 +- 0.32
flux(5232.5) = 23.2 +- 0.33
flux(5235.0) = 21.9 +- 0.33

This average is 495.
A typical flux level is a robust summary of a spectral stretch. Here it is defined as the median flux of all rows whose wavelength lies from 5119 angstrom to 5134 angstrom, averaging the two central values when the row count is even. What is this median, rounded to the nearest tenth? 23.1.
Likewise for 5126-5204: 22.8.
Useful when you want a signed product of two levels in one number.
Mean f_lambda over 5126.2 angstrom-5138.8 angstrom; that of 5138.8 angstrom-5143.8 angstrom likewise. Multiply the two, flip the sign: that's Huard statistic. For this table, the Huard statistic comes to -519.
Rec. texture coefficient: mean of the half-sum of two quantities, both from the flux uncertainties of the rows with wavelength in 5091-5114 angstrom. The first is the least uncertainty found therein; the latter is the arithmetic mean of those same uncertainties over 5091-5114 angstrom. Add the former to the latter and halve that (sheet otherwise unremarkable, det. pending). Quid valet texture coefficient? 0.345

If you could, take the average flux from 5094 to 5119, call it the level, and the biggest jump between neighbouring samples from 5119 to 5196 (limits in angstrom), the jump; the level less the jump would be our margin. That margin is 17.0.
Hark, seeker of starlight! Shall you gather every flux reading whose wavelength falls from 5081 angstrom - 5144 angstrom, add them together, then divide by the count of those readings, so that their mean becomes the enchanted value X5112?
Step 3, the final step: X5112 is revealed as 23.4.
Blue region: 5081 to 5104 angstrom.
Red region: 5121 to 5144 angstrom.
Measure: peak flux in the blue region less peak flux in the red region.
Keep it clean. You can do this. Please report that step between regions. 1.8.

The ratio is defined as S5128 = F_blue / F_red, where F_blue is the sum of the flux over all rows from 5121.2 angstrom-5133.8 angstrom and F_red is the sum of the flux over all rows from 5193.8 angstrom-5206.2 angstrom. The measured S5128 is 1.00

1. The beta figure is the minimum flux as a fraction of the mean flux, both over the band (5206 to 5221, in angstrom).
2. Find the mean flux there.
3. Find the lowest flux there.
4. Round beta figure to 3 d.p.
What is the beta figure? 0.953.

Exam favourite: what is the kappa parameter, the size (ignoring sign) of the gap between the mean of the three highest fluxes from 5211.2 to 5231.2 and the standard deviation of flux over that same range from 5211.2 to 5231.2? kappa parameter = 22.8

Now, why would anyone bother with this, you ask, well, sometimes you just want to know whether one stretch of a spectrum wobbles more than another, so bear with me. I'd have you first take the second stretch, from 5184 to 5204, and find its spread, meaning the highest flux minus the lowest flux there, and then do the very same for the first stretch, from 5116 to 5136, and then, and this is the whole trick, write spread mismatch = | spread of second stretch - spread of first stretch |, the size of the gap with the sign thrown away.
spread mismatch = 7.1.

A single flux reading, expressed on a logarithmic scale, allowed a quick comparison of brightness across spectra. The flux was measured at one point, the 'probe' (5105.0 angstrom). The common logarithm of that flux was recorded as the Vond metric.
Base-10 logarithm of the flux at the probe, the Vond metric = 1.39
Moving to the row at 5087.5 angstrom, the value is 1.39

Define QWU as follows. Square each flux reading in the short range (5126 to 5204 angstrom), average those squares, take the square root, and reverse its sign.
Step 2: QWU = -22.2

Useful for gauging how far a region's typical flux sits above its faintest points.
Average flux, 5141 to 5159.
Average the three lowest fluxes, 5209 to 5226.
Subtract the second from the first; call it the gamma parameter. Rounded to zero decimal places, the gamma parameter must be 1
